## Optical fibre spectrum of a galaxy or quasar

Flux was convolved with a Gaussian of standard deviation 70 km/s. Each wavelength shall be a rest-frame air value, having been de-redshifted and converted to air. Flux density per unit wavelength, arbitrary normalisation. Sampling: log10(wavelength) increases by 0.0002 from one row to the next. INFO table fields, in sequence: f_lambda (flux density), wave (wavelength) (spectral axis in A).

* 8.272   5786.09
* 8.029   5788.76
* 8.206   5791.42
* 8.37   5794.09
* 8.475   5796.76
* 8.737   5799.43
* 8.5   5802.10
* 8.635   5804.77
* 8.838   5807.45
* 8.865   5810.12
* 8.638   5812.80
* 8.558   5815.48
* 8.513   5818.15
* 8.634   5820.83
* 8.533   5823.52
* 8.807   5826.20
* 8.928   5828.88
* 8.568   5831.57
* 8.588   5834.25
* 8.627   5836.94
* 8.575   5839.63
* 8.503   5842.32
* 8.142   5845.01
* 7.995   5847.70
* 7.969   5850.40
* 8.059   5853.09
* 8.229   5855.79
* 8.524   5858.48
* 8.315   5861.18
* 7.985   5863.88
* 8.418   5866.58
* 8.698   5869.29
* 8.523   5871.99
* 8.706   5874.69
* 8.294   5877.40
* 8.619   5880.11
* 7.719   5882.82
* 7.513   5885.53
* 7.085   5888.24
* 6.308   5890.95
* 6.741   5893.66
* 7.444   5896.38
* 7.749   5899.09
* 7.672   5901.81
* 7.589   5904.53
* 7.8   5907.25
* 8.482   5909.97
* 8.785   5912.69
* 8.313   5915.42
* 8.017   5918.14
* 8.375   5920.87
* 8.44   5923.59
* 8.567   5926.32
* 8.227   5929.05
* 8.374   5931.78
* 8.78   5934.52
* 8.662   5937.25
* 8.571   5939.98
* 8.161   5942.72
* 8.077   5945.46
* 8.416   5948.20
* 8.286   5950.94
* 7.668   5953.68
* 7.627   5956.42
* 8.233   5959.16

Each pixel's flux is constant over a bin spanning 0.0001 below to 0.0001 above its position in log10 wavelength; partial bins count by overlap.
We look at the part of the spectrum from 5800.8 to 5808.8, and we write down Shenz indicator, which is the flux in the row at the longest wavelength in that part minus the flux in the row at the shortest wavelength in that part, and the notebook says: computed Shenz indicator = 0.3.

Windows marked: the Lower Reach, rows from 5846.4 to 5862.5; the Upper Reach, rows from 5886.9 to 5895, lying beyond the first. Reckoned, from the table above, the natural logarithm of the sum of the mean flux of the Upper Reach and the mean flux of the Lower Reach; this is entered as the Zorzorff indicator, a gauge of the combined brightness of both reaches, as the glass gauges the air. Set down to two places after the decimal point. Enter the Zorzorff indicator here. 2.70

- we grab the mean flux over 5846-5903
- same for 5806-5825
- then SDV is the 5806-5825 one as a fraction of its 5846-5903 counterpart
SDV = 1.09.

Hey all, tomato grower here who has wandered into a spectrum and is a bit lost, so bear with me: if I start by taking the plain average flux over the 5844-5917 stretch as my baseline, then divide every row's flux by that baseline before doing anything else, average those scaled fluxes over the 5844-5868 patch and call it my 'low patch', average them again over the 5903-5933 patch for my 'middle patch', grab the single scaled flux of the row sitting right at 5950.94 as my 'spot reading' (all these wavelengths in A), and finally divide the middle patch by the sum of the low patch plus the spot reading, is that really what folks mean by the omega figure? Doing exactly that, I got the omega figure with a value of 0.502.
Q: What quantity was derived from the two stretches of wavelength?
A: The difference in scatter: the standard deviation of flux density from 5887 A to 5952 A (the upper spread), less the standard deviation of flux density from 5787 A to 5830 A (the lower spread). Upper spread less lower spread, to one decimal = 0.4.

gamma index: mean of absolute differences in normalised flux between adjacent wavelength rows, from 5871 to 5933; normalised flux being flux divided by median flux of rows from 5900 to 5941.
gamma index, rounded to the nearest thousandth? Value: 0.043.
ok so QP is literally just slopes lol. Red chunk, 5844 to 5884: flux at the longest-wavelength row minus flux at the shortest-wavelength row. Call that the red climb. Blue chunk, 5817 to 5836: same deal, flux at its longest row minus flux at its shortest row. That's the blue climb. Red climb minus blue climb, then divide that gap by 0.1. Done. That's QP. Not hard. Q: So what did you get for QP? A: -5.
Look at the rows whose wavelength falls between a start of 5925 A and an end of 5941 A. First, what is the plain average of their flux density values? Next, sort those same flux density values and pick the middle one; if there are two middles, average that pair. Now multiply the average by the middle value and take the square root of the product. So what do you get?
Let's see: 8.55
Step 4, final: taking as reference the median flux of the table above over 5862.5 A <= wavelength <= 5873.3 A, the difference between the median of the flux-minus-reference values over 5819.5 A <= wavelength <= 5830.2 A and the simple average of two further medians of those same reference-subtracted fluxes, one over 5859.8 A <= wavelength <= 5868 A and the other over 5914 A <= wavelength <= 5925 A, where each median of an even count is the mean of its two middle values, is 0.4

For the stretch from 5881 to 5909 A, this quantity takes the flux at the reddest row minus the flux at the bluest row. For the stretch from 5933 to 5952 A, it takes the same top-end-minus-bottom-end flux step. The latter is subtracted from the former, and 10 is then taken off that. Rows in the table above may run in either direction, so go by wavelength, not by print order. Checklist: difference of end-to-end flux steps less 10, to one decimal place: -9.4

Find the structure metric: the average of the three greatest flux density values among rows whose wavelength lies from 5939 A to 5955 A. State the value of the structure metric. 8.42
